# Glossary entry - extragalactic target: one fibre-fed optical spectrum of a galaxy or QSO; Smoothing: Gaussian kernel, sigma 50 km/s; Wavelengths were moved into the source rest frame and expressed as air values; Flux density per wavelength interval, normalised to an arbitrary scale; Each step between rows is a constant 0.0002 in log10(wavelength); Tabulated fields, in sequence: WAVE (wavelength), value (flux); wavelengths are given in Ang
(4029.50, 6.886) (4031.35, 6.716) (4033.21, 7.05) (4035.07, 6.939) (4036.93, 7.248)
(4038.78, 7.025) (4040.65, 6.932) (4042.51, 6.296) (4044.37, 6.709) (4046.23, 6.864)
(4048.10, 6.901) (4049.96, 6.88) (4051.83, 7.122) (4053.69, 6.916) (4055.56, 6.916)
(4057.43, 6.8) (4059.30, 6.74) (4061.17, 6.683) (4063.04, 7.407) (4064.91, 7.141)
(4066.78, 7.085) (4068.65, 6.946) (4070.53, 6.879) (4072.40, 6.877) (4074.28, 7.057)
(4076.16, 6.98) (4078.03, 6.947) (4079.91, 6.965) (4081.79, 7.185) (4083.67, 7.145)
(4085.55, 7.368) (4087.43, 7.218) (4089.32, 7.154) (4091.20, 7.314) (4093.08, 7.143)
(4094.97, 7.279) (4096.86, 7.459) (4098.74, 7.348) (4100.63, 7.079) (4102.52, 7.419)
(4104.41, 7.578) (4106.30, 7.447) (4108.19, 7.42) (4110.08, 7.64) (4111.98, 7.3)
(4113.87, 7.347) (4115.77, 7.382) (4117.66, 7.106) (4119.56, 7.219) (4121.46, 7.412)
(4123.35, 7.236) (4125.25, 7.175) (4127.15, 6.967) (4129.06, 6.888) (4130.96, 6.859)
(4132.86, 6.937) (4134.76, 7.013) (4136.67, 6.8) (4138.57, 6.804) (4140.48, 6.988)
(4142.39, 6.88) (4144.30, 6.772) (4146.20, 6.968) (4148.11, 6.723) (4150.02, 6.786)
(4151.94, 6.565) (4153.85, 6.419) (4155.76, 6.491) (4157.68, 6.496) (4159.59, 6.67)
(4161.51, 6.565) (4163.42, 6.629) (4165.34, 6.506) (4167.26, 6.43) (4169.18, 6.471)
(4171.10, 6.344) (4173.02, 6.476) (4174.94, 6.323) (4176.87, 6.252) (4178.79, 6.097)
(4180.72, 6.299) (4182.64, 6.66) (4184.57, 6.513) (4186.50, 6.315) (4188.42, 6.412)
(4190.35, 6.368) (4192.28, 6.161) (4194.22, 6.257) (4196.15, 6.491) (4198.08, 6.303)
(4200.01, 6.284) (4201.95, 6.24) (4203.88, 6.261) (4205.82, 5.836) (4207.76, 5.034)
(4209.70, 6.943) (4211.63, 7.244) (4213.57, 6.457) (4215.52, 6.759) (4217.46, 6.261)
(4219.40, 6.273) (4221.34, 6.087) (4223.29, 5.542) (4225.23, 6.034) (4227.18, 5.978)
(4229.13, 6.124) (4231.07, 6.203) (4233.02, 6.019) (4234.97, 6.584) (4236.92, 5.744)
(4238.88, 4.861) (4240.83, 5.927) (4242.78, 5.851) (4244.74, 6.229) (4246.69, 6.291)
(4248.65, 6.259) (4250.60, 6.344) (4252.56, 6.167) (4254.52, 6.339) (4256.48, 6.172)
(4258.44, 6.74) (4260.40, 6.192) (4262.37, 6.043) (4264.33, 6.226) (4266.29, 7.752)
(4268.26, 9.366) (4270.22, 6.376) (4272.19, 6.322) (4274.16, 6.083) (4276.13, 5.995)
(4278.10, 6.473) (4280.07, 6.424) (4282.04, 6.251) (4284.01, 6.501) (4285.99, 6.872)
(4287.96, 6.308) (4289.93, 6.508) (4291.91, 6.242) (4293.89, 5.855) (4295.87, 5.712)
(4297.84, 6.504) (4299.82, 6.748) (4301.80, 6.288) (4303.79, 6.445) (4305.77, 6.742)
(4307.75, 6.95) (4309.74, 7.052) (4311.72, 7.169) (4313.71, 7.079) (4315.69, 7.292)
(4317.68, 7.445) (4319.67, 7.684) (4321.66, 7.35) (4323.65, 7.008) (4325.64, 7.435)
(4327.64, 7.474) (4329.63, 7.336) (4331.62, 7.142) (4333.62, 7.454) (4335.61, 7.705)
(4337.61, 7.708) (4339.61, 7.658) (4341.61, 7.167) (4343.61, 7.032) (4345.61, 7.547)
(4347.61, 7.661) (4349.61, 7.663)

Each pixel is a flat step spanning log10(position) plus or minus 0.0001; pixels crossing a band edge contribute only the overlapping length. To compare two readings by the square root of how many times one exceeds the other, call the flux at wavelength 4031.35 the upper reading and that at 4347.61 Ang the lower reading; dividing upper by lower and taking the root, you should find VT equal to 0.94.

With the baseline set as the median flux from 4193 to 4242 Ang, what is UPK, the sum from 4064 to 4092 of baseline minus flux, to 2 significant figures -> -13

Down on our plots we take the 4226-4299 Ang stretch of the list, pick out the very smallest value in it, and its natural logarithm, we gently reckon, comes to 1.58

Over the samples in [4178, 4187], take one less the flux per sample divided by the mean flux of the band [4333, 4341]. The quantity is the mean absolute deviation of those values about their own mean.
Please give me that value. 0.0220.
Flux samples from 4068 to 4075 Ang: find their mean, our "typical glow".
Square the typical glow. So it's 48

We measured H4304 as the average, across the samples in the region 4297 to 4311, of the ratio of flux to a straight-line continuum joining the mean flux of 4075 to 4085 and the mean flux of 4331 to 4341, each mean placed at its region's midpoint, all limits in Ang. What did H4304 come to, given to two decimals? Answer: 0.89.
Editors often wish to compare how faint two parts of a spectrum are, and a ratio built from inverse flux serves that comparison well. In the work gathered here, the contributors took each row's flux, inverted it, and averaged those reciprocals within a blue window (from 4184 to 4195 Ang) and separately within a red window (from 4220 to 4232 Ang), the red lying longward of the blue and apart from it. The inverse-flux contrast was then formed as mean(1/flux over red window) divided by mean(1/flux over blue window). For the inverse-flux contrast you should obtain 1.06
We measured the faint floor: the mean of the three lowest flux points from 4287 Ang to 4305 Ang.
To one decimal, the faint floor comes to 5.9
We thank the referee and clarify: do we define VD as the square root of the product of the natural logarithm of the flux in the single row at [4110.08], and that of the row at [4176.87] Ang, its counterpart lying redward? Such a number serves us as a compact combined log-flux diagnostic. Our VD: 1.93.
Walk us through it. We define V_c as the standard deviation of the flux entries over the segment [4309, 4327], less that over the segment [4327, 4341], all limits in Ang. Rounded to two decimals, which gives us 0.01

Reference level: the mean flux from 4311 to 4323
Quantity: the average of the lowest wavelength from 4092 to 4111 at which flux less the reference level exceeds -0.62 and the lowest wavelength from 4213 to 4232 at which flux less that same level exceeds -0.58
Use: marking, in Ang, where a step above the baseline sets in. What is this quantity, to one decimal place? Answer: 4154.3 Ang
